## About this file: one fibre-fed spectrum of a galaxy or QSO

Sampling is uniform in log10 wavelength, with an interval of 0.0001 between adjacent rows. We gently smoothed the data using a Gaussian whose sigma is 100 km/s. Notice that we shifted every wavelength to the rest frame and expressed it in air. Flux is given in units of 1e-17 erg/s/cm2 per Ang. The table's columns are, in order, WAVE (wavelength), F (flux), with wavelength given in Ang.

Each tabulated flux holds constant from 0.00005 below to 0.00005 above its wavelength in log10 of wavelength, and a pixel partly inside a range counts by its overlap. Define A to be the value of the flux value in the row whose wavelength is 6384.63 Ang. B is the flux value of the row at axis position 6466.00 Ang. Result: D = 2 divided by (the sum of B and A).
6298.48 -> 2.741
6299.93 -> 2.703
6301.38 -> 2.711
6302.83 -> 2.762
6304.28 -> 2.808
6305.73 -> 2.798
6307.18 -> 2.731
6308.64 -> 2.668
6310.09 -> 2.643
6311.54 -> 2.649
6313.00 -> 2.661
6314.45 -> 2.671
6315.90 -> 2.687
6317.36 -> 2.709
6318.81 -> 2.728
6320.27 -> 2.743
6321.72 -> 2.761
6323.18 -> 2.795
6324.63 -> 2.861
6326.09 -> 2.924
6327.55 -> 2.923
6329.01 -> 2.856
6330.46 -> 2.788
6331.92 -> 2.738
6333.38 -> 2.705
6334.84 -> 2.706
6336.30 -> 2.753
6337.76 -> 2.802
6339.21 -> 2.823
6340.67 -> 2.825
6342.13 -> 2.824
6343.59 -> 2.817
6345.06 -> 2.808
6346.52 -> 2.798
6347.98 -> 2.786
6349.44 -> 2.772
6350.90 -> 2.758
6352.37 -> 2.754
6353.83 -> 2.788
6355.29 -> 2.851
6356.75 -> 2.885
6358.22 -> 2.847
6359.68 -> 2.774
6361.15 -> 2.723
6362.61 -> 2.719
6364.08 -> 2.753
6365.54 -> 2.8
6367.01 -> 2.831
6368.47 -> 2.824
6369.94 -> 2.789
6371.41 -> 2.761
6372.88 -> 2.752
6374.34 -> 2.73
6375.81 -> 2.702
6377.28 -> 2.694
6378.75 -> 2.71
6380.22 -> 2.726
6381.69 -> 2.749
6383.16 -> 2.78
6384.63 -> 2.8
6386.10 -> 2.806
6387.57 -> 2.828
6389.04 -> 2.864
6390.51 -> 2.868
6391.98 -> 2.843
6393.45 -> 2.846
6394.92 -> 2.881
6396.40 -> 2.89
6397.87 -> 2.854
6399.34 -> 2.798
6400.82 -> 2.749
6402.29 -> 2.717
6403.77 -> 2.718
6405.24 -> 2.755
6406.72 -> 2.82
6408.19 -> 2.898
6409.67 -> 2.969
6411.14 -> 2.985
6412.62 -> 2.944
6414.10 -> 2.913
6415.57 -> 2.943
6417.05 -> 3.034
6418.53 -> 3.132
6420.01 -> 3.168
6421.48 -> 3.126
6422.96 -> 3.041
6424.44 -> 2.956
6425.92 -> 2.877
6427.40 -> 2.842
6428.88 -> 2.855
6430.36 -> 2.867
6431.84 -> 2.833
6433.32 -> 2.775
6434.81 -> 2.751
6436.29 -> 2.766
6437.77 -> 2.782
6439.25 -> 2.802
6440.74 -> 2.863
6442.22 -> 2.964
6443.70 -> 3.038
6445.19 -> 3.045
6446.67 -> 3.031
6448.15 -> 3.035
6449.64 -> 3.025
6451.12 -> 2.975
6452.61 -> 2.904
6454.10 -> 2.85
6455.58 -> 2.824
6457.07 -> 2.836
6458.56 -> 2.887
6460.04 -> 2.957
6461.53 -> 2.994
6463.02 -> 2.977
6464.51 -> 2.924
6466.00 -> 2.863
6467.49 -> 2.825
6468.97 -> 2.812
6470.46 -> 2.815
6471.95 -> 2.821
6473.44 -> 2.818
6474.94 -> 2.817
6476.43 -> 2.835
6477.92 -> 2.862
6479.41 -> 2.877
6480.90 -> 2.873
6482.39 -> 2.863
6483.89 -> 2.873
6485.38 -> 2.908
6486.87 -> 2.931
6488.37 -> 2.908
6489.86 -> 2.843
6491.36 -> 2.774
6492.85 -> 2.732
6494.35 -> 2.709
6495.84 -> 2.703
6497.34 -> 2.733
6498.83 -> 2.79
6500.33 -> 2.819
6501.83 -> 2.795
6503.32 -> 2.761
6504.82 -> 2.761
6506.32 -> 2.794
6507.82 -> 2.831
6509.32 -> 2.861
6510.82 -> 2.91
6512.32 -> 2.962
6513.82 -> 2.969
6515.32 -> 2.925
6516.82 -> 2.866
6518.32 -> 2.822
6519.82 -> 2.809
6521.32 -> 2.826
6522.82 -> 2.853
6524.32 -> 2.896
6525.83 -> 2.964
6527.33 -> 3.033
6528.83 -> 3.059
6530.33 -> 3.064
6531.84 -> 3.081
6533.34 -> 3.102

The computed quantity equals 0.3532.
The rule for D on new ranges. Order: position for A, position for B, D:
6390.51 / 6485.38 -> 0.3463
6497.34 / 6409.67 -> 0.3508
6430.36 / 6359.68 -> 0.3545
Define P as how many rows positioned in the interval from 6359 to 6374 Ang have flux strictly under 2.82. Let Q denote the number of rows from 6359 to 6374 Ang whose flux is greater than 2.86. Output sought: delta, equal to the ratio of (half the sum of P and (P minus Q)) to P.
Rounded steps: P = 8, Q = 0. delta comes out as 1.0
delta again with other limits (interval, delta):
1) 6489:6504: 1.0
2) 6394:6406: 0.8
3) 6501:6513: 0.6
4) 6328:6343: 1.0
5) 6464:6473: 0.5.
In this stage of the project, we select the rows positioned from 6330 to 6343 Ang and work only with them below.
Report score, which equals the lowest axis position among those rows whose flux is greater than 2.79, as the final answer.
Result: 6337.76 Ang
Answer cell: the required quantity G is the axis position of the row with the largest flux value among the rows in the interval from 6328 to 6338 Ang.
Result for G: 6329.01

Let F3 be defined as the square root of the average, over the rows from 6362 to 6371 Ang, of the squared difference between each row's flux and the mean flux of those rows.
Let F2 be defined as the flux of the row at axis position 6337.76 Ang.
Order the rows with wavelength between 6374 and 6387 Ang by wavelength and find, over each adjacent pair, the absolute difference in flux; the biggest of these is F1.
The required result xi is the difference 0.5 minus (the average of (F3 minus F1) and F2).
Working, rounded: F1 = 0.031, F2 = 2.802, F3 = 0.039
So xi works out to -0.91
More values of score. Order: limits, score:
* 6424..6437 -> 6424.44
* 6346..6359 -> 6346.52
